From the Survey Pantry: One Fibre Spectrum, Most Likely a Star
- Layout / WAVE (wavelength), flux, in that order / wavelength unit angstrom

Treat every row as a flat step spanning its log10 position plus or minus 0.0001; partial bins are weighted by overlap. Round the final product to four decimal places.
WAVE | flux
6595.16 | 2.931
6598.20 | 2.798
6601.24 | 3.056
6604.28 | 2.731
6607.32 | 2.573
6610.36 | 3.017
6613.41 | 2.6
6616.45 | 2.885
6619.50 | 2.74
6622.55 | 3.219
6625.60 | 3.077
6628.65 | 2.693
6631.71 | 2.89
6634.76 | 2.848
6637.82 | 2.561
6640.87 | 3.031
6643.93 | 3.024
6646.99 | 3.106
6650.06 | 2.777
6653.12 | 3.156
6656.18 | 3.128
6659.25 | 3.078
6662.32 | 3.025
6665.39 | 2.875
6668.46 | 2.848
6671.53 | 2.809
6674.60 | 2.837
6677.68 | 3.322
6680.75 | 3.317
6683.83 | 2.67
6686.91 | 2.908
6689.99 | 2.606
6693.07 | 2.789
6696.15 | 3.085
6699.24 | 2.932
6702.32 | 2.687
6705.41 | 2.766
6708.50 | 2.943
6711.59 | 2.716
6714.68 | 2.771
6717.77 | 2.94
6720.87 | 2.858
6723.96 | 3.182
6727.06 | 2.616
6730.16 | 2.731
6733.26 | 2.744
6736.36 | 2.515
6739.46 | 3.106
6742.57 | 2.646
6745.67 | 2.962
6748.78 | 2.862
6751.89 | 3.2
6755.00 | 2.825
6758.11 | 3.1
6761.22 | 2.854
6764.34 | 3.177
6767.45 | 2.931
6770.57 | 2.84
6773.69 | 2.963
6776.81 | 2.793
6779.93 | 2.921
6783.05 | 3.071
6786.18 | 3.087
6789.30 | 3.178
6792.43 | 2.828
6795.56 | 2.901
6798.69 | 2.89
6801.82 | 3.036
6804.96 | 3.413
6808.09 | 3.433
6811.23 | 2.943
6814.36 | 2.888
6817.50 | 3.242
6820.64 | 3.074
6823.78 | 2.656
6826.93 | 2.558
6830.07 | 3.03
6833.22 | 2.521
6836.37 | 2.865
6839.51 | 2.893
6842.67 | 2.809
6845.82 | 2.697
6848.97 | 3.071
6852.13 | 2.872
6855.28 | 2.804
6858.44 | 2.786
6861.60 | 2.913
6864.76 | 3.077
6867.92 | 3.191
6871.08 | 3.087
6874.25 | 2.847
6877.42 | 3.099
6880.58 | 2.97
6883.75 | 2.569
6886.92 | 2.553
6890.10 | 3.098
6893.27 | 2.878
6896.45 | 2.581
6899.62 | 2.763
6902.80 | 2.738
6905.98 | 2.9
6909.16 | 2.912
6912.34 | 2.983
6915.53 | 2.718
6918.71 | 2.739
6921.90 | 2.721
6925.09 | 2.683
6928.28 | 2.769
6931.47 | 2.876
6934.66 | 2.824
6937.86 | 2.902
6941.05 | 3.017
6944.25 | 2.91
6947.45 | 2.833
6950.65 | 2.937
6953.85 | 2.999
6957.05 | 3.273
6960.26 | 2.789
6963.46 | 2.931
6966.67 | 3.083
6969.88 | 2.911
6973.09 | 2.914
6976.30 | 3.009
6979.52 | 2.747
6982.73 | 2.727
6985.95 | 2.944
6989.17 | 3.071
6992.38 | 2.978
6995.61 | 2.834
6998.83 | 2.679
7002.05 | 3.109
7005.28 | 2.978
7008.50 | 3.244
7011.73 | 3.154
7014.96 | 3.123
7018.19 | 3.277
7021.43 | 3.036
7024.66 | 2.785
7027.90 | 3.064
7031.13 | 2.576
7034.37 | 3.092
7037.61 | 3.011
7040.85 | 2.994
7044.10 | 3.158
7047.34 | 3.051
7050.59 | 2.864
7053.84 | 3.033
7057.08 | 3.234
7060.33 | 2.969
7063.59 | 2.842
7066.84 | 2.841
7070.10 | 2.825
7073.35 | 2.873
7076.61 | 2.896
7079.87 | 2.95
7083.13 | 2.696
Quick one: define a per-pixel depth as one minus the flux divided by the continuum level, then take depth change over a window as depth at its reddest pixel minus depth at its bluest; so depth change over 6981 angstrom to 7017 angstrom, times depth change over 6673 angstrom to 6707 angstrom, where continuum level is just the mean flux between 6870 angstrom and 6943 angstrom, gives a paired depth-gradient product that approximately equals -0.0035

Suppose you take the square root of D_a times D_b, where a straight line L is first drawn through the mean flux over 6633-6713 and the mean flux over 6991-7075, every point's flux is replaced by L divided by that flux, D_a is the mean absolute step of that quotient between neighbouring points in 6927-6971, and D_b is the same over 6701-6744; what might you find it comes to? 0.066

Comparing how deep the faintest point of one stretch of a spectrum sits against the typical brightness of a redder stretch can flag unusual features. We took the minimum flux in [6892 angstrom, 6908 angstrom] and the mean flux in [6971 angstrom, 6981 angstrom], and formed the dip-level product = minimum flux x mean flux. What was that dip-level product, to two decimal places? 7.46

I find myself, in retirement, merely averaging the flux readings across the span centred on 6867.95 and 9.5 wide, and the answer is 3.12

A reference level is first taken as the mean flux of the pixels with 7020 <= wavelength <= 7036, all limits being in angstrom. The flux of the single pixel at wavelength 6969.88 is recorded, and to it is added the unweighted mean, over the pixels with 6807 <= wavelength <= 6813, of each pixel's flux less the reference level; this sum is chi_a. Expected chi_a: 3.2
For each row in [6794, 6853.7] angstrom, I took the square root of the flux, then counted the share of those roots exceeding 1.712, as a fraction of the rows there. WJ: 0.42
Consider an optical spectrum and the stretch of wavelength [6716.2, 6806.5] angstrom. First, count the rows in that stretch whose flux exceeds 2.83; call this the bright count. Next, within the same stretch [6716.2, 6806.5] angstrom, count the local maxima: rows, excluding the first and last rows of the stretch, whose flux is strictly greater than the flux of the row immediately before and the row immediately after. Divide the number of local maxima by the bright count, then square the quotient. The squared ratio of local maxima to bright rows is 0.23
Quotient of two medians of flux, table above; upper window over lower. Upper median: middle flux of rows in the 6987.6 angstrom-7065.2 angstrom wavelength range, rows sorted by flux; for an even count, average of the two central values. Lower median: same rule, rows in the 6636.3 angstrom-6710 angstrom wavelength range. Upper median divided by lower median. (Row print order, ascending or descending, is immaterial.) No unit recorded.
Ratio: 1.04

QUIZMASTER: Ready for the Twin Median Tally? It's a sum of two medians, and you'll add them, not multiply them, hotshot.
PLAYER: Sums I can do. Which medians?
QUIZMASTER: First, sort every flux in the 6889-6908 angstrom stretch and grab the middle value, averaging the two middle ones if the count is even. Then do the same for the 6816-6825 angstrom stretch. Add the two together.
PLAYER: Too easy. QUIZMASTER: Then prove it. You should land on 5.89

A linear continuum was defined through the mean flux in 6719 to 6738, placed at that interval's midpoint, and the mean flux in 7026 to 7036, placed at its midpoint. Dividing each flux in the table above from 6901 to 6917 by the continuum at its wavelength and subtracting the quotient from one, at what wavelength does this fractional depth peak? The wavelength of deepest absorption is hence 6915.53 angstrom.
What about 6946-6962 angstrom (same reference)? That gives 6960.26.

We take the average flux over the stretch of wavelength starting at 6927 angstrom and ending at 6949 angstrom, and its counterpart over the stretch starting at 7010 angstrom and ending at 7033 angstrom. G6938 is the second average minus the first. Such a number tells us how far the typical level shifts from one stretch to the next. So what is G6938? 0.13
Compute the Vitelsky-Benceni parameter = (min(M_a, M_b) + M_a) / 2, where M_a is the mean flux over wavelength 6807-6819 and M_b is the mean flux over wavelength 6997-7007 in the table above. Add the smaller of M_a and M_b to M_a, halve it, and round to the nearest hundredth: 3.02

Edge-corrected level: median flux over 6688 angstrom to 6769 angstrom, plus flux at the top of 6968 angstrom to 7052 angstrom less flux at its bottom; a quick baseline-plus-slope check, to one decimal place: 2.8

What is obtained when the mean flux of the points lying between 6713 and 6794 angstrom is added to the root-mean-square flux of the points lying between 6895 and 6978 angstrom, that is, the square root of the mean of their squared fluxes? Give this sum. 5.79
